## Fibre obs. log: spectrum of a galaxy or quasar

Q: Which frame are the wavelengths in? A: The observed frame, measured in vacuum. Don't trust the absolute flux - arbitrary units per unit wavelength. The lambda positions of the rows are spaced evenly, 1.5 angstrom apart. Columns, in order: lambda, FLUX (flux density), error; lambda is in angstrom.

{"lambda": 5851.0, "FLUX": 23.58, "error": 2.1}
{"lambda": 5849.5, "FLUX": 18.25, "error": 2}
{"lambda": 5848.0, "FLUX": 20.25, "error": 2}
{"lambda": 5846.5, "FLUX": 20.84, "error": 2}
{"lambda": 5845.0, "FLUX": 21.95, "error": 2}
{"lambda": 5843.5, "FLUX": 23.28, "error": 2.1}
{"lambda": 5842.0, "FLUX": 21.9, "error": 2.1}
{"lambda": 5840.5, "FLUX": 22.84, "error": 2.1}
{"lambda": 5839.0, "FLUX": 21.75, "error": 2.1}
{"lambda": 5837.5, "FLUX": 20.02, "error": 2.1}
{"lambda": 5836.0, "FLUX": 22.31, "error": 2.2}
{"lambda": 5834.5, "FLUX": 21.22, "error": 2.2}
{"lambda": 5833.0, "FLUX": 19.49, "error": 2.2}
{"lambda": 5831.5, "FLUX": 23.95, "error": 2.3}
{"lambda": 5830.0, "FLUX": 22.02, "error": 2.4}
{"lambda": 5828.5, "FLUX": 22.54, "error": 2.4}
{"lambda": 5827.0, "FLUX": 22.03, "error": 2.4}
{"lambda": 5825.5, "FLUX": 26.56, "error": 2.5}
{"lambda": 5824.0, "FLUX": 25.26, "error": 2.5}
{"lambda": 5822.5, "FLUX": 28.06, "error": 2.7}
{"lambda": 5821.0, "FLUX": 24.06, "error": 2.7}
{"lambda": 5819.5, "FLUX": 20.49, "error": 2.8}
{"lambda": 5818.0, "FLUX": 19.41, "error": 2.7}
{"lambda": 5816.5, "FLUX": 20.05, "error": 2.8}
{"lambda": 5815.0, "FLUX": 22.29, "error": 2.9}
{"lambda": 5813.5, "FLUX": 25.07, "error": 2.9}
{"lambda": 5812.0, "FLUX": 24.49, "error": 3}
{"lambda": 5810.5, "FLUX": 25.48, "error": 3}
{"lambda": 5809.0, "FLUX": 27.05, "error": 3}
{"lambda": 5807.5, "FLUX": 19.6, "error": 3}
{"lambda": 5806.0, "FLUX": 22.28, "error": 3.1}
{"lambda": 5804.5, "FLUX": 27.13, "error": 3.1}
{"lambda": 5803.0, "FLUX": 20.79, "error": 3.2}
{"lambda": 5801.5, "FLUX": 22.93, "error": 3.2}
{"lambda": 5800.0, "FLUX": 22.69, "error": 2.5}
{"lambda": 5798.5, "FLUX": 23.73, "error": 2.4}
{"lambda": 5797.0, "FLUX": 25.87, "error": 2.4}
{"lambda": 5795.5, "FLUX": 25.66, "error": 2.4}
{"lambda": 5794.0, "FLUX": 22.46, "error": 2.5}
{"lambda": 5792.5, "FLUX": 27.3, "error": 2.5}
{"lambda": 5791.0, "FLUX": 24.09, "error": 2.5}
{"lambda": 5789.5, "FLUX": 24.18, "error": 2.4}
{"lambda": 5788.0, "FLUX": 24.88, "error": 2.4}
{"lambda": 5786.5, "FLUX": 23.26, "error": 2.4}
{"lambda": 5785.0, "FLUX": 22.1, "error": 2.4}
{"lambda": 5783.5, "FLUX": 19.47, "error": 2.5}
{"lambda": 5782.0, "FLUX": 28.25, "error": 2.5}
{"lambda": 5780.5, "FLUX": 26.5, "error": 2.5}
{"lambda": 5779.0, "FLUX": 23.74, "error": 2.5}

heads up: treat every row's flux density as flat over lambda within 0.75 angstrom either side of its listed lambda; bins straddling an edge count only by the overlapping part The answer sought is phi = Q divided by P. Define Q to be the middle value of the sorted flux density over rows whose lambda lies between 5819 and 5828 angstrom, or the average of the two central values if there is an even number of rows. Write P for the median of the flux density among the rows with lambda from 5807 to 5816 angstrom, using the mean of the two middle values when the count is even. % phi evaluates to 0.995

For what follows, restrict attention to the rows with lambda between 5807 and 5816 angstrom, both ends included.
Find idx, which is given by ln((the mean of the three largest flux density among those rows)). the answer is 3.25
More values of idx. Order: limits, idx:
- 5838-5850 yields 3.12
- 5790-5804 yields 3.27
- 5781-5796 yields 3.30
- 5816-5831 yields 3.28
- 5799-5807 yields 3.19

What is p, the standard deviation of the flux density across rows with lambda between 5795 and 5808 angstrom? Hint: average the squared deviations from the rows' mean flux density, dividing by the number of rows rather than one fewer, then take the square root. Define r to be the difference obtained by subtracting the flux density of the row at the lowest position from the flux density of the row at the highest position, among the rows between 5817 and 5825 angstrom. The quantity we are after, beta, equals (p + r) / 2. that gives 4.1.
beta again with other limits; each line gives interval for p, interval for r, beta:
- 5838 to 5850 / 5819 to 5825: 3.1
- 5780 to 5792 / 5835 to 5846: 1.1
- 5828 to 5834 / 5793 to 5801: 0.9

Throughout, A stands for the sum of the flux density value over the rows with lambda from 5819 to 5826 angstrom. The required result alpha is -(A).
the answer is -124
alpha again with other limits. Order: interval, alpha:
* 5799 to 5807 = -116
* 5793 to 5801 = -120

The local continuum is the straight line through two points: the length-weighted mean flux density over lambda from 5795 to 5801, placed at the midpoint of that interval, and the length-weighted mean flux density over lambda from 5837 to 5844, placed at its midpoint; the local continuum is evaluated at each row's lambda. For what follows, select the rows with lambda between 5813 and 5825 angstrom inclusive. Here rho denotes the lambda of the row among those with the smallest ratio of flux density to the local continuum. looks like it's 5818.0 angstrom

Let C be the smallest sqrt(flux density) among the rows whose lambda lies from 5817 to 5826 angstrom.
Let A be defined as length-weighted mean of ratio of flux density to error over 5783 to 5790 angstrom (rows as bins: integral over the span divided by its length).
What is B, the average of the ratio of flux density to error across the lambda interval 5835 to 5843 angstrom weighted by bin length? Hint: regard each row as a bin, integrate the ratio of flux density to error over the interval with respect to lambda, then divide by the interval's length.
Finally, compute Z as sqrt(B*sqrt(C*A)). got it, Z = 8.14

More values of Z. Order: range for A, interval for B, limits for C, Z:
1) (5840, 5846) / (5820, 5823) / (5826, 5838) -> 8.06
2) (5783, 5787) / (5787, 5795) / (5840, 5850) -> 7.86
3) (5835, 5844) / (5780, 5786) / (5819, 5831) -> 8.15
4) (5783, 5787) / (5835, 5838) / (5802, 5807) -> 7.92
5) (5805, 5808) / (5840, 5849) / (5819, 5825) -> 7.74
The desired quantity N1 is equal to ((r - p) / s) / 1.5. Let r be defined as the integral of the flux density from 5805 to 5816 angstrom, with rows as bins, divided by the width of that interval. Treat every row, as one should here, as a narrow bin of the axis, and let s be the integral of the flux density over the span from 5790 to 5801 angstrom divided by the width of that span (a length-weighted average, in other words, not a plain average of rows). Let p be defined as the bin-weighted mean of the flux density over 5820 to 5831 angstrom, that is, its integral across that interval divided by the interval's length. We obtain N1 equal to -0.01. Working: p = 24.3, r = 23.7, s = 24.5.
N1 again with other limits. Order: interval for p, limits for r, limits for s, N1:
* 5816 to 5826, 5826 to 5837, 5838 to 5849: -0.04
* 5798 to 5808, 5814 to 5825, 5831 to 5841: 0.00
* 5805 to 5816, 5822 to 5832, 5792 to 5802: 0.01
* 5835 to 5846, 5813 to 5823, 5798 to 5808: 0.02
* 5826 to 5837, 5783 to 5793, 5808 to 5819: 0.05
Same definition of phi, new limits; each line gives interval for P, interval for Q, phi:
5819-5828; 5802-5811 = 0.968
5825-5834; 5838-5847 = 0.984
